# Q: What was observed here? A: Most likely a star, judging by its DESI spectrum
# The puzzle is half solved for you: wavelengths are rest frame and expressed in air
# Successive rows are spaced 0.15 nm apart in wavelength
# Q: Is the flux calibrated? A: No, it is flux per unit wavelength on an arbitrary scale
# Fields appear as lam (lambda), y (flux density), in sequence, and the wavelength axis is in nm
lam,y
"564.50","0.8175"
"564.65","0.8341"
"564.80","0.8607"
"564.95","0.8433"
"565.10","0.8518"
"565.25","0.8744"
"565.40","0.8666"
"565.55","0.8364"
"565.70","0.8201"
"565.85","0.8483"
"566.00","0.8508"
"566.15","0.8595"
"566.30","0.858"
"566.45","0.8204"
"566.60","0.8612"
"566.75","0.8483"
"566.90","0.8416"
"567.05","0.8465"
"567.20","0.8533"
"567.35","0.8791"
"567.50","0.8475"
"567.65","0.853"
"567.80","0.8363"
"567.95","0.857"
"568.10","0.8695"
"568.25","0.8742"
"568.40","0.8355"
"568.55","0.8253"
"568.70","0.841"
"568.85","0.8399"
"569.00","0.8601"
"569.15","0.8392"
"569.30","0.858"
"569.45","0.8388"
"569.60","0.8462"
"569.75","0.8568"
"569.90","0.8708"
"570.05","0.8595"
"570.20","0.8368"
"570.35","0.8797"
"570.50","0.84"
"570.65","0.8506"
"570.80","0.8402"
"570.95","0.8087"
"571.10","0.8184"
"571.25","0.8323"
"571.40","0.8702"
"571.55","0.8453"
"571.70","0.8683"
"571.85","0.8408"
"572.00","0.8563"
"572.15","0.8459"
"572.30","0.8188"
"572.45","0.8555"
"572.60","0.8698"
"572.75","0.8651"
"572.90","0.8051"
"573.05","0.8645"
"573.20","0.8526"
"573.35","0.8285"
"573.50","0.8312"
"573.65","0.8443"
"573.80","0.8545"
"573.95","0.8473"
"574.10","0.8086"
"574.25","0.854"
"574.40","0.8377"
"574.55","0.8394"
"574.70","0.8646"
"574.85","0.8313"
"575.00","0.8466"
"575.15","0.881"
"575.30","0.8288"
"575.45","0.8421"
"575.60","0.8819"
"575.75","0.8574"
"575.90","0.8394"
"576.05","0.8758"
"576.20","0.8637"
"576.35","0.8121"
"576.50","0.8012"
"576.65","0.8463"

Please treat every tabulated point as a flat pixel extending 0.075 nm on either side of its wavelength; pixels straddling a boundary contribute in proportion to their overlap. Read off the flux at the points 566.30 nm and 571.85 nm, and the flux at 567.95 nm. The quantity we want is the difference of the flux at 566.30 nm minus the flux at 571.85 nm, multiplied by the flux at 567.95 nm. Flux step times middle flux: 0.015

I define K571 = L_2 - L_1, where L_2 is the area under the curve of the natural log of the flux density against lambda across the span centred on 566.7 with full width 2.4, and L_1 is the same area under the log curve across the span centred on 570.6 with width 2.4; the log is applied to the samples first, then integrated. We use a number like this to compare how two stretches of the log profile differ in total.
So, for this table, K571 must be 0.000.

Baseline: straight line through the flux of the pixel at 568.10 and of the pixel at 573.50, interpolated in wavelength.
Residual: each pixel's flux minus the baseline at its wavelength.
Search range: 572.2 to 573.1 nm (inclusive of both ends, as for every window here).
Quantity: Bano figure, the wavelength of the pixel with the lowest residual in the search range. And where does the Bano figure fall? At 572.90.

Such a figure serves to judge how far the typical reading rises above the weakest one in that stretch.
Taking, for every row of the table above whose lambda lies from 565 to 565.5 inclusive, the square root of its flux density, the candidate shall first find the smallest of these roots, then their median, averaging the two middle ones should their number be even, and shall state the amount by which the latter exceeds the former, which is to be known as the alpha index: 0.008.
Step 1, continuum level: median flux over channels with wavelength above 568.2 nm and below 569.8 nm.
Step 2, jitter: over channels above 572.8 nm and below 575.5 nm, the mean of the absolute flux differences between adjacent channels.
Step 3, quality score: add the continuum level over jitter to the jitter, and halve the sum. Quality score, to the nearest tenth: 17.7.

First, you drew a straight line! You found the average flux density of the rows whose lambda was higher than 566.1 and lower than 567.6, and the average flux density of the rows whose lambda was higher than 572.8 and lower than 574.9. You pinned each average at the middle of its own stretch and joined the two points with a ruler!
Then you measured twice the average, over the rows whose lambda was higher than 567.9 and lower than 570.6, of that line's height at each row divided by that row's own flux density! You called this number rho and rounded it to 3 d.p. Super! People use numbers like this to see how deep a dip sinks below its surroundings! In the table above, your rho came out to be 1.992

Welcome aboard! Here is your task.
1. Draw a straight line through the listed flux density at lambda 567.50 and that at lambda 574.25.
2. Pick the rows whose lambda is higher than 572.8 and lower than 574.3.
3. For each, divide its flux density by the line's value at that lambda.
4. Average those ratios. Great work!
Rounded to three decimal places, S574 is 0.983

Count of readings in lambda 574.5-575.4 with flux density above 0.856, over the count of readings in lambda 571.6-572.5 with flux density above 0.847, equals 0.7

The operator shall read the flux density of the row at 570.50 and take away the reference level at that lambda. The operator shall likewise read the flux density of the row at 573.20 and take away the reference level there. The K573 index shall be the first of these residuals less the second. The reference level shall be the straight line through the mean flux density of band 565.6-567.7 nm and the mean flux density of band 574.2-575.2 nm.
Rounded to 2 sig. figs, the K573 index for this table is -0.012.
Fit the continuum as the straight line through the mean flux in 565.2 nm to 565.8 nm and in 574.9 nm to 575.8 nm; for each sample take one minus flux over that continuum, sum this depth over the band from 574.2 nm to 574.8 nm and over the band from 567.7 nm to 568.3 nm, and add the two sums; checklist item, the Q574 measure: -0.01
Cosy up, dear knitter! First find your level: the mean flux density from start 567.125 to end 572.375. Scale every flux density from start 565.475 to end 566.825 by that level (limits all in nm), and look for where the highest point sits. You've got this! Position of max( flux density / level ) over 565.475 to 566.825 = 566.60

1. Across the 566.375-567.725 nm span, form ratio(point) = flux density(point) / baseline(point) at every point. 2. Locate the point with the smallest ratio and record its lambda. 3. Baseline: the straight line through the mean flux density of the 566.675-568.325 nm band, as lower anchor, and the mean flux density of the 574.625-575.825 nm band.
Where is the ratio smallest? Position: 566.45 nm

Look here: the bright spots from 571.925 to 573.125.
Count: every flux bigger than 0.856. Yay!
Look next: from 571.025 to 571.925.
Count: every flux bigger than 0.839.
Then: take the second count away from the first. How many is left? 0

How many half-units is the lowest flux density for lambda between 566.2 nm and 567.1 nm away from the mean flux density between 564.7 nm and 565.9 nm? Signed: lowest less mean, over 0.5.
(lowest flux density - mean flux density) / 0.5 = -0.06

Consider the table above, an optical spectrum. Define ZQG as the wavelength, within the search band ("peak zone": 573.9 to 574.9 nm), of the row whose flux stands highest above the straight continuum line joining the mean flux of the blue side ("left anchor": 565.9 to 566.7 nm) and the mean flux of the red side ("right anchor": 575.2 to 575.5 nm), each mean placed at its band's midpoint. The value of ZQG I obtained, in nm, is 574.70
